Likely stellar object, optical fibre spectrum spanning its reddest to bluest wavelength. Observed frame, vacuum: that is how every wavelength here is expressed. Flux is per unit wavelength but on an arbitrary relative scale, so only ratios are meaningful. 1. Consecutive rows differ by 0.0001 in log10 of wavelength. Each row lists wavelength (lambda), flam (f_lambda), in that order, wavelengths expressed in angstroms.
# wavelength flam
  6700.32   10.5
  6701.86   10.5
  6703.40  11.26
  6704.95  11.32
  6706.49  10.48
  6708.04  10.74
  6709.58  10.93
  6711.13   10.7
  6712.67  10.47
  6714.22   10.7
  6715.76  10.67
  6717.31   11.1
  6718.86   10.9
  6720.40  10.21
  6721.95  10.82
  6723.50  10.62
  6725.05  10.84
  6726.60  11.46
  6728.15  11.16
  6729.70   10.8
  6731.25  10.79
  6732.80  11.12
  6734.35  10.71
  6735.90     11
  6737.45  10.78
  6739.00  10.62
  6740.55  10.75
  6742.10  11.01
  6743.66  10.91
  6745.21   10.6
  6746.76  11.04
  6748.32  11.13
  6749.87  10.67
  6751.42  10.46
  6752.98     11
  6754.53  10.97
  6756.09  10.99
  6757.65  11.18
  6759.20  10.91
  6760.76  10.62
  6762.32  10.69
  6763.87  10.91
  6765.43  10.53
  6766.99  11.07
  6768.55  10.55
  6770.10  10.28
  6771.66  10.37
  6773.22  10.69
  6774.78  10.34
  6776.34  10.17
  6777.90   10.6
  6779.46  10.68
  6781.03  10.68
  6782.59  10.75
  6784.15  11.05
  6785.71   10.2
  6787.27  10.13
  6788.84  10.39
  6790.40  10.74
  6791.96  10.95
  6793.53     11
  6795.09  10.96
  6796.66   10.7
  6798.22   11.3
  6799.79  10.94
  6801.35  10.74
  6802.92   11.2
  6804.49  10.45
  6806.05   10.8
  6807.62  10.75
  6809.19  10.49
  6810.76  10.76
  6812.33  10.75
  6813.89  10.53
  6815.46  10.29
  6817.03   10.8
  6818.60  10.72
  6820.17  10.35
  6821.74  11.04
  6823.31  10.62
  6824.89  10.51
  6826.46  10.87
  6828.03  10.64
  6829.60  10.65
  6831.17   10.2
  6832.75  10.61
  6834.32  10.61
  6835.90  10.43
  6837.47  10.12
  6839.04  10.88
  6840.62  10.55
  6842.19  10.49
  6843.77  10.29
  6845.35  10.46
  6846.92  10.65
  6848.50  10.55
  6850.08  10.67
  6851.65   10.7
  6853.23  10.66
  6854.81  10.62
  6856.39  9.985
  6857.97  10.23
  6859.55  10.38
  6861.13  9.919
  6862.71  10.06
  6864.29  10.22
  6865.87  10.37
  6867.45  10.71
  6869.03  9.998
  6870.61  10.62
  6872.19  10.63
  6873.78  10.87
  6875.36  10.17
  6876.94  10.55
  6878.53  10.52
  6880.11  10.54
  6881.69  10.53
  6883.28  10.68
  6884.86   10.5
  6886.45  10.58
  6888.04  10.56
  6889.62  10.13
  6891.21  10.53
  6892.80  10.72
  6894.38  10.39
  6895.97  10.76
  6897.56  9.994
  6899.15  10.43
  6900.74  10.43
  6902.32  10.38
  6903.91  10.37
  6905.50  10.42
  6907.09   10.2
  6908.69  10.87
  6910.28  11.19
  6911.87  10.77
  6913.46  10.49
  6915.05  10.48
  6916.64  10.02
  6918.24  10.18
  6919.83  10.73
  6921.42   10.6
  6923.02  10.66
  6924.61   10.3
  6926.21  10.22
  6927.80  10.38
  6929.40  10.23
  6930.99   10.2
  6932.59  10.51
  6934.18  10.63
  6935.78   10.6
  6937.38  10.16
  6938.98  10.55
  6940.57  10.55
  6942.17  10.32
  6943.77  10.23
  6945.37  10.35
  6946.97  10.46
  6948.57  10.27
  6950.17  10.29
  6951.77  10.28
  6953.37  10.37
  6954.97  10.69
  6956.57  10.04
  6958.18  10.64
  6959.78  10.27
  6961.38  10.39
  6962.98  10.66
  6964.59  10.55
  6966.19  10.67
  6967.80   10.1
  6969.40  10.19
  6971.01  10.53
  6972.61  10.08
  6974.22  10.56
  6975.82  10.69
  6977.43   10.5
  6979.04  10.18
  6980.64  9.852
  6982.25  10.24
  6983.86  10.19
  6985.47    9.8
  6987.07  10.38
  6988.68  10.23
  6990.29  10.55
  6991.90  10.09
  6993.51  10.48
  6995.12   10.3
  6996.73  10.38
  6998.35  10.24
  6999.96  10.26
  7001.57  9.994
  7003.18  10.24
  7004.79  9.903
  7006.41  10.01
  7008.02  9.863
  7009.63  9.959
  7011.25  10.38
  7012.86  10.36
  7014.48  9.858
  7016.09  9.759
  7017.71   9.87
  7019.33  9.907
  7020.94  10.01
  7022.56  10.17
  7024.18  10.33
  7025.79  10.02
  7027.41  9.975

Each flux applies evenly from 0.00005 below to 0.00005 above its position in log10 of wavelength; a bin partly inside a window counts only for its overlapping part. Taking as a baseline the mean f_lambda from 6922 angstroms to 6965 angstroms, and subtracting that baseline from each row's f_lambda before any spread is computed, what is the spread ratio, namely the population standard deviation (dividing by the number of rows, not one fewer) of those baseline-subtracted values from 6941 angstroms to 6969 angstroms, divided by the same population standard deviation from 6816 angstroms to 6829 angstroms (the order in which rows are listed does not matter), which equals 0.95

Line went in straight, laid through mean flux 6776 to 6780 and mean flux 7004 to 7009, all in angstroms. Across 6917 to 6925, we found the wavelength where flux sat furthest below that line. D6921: 6918.24 angstroms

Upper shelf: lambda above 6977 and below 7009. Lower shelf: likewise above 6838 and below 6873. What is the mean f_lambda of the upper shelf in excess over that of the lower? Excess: -0.254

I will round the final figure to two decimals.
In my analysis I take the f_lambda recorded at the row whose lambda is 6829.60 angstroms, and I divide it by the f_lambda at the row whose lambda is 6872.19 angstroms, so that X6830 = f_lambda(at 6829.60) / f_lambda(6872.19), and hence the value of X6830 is 1.00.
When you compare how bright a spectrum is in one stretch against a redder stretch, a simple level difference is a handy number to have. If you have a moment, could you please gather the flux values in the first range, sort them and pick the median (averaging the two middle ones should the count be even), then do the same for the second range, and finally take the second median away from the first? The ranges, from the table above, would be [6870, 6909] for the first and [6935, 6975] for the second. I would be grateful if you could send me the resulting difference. 0.16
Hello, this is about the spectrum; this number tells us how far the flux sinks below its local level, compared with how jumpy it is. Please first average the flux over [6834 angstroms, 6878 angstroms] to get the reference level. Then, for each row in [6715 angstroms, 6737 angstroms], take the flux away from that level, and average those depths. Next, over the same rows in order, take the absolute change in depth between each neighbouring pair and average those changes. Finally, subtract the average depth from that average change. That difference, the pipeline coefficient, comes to 0.79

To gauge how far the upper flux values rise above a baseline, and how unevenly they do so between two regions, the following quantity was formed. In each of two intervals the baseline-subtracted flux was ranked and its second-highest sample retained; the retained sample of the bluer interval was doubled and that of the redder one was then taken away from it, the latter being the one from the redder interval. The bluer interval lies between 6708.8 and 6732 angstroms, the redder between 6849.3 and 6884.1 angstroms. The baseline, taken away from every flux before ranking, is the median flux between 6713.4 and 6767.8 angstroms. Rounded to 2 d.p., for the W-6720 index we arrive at 0.77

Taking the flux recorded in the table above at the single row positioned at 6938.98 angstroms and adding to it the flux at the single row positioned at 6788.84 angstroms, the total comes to 20.9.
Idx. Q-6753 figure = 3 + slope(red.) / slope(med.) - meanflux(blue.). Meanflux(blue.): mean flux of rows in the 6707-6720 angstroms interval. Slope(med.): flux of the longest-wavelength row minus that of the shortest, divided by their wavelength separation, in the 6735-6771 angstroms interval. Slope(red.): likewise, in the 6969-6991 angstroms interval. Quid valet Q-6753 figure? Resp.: -8.6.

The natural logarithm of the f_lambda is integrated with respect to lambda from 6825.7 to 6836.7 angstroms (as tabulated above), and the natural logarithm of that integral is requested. 3.26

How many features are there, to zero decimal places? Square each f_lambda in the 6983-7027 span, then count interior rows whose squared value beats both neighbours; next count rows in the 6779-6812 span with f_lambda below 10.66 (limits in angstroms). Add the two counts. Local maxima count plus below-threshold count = 14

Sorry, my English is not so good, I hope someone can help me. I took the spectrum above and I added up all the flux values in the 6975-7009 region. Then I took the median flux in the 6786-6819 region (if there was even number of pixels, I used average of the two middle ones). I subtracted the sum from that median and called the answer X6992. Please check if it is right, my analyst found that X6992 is -204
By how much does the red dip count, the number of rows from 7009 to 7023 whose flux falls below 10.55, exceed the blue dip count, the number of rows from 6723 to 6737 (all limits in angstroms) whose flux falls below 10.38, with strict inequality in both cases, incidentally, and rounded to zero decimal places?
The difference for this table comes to 9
